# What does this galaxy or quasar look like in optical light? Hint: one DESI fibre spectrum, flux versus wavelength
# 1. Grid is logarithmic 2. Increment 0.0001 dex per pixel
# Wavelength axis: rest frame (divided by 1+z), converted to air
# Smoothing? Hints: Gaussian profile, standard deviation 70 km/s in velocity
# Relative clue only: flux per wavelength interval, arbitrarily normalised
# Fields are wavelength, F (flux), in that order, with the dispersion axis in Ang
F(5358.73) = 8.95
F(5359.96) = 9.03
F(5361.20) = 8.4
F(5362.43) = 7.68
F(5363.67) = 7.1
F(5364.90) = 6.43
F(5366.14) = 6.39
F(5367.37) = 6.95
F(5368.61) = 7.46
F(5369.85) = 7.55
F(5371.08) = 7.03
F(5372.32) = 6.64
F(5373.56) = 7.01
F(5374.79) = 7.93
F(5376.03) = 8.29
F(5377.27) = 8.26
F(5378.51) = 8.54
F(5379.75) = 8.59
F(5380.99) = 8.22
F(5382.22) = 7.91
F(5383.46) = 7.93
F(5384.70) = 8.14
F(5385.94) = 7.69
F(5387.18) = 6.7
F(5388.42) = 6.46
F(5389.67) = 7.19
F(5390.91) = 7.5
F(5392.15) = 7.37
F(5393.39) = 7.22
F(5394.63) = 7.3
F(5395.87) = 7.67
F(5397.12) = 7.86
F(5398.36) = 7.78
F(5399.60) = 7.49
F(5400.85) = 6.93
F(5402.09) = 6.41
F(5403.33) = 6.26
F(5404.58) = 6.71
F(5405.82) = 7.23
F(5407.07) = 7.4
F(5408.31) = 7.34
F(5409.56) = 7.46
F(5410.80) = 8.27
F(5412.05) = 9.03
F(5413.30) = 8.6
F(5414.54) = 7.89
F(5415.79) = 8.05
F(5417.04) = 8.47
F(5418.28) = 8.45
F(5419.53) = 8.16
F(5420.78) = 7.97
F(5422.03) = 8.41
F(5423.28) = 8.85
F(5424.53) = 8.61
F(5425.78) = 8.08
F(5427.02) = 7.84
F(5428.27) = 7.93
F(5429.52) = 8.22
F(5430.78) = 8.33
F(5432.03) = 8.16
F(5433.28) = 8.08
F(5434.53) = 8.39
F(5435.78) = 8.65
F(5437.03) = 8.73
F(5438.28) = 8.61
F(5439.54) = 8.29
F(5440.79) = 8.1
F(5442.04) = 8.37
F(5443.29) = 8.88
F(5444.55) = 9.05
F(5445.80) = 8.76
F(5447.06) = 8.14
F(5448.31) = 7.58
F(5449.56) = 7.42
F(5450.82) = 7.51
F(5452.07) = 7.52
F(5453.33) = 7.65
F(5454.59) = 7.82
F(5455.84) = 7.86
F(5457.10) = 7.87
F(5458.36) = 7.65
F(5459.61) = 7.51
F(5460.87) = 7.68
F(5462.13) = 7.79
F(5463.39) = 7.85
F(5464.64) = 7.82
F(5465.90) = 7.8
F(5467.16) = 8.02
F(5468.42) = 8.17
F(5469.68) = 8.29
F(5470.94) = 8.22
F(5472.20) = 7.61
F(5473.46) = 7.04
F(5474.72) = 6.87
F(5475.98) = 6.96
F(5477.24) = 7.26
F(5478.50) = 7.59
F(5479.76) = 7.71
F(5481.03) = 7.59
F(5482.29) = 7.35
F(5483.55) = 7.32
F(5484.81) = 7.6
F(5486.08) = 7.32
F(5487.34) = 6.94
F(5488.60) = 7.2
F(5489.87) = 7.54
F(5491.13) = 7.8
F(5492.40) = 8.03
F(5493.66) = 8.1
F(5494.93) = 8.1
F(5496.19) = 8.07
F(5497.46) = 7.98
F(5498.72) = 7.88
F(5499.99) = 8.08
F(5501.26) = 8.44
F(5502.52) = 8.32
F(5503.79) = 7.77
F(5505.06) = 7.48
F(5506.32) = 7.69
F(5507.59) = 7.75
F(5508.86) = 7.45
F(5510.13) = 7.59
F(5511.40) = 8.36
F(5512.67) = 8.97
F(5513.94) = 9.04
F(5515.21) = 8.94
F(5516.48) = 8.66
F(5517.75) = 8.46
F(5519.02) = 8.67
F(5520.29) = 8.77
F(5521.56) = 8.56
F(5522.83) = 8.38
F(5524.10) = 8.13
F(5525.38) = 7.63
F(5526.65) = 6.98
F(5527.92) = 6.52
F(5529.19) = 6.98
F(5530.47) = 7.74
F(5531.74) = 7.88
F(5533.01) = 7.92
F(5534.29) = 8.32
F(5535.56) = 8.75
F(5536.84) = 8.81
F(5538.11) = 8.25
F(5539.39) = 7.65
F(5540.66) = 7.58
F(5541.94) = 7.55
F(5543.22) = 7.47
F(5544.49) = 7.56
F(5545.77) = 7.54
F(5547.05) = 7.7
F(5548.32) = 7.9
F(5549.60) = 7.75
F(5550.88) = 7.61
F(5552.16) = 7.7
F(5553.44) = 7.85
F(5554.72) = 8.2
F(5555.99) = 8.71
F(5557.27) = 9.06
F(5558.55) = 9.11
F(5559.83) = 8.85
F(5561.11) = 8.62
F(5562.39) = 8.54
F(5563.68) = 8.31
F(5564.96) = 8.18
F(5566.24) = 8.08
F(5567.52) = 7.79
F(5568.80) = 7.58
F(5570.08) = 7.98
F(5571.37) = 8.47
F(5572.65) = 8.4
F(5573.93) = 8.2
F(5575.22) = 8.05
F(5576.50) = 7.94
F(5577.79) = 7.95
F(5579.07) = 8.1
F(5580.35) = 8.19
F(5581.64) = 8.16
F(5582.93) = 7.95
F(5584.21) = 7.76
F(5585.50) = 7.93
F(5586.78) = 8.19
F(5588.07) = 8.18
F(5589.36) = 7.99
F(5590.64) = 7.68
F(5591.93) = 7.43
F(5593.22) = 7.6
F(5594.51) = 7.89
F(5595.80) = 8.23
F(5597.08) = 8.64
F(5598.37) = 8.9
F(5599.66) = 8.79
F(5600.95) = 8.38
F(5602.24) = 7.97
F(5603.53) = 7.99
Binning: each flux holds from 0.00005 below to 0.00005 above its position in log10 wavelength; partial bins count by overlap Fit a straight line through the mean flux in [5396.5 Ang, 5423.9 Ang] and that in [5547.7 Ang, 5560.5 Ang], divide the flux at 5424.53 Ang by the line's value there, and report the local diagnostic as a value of 1.10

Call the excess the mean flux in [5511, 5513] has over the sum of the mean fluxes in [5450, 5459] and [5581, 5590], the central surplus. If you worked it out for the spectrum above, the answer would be -7.1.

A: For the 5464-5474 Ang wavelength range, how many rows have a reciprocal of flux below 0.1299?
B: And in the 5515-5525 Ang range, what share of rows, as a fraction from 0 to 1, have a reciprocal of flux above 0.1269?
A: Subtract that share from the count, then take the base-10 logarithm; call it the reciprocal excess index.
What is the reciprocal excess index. 0.78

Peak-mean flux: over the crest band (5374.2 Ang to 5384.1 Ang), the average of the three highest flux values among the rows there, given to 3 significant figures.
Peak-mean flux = 8.47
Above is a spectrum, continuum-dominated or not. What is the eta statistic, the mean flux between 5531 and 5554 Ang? 7.88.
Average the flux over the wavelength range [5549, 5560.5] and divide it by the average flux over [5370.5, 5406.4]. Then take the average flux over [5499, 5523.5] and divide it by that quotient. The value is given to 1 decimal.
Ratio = 7.4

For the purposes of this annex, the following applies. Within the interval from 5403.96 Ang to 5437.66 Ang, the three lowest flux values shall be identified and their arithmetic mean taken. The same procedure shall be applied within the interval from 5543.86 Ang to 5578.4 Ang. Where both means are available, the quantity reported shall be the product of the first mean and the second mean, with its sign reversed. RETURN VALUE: -54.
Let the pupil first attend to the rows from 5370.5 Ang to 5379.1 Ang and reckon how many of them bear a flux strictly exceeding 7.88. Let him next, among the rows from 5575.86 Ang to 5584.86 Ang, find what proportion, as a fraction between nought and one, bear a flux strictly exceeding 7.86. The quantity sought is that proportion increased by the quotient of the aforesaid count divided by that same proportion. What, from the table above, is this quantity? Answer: 6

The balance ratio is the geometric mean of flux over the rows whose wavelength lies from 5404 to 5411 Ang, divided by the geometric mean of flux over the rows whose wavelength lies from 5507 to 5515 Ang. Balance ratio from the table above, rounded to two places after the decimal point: 0.90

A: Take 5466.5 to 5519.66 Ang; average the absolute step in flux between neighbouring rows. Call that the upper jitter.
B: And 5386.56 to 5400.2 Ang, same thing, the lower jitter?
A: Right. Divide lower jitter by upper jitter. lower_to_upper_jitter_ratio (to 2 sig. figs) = 1.1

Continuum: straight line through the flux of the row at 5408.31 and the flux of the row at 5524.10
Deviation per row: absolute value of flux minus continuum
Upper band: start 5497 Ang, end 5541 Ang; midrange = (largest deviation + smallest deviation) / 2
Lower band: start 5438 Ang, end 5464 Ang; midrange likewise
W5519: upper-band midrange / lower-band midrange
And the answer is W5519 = 1.1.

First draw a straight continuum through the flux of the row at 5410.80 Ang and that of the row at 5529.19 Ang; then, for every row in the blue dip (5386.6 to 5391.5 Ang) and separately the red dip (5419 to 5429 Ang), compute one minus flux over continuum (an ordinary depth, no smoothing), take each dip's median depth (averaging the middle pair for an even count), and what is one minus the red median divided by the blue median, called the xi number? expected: 1.0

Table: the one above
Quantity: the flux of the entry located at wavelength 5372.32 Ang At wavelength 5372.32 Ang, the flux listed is 6.64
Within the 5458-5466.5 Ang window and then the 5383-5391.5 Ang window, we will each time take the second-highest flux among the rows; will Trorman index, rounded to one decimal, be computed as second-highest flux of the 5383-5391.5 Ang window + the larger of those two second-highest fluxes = 15.9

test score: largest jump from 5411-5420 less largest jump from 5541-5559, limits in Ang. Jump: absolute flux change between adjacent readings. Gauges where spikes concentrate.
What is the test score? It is 0.20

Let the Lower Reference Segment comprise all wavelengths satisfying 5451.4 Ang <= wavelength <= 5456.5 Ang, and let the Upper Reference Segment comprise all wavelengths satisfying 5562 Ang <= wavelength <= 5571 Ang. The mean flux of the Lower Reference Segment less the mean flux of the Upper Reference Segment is -0.35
